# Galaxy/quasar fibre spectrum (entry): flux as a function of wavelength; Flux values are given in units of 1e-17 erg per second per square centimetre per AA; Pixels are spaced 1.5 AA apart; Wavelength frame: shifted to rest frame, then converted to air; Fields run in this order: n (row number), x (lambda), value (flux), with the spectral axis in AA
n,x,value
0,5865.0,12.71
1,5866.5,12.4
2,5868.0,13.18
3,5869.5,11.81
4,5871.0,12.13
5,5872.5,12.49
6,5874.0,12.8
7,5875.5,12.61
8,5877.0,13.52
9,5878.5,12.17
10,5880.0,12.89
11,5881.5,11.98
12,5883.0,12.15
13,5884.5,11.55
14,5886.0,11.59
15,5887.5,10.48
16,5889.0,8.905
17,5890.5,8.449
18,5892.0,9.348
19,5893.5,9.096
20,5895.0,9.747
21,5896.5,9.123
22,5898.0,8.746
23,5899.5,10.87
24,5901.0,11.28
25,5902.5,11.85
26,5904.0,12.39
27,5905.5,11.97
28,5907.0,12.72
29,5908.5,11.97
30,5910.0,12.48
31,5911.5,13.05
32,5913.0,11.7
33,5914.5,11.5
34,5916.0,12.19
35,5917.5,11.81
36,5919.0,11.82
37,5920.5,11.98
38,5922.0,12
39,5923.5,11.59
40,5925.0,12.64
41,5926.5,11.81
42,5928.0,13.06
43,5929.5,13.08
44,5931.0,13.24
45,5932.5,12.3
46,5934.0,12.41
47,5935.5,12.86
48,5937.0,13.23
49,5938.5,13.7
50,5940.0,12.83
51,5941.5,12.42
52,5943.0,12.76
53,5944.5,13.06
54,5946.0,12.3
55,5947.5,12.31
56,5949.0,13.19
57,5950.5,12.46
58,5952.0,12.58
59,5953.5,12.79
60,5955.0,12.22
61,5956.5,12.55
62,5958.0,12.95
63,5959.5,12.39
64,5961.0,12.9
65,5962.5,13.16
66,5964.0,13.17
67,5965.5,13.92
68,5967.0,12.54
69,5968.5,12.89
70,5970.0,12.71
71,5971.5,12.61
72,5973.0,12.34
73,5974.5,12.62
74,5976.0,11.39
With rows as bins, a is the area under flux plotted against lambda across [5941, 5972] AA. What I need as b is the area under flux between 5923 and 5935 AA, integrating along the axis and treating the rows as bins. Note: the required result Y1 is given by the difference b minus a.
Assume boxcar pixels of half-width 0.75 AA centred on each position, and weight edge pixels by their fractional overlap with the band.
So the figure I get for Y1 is -245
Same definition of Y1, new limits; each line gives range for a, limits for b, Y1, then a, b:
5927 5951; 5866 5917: 279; 308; 587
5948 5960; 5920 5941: 114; 152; 265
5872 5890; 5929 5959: 169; 214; 383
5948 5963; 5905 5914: -80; 191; 111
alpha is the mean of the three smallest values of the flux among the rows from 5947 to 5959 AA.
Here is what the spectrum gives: 12.3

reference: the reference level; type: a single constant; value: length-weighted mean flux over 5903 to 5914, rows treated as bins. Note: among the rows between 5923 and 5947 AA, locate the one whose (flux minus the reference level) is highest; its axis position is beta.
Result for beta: 5938.5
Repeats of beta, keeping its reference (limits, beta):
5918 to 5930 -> 5929.5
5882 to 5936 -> 5931.0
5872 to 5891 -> 5877.0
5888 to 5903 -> 5902.5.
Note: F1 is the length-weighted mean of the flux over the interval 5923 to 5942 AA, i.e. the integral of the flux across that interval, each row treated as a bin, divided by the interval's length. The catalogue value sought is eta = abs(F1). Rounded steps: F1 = 12.7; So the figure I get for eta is 12.7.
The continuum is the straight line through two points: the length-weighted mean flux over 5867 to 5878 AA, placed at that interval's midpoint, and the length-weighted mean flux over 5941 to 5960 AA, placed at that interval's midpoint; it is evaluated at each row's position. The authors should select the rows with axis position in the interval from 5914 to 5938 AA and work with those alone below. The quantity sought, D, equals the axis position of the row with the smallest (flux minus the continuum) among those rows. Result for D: 5914.5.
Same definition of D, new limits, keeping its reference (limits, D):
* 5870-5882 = 5881.5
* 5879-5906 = 5890.5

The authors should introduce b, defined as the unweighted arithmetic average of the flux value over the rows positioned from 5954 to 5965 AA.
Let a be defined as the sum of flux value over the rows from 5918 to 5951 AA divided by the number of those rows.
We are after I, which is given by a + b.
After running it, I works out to 25.4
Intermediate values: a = 12.6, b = 12.8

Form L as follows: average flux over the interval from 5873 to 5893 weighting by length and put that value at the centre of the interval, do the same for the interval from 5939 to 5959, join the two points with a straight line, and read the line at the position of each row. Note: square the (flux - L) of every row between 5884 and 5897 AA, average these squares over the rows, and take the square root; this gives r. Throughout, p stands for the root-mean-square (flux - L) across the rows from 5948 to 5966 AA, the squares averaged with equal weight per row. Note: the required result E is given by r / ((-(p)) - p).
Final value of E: -2.56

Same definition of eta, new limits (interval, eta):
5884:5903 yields 10.0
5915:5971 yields 12.6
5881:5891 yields 10.8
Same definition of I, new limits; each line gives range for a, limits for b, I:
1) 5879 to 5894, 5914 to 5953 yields 23.1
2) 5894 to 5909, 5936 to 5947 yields 24.0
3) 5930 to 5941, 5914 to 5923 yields 24.8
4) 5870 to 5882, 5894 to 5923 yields 24.1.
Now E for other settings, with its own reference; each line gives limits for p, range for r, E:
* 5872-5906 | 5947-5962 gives -0.10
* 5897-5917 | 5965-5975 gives -0.29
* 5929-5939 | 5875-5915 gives -1.02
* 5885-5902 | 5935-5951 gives -0.13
